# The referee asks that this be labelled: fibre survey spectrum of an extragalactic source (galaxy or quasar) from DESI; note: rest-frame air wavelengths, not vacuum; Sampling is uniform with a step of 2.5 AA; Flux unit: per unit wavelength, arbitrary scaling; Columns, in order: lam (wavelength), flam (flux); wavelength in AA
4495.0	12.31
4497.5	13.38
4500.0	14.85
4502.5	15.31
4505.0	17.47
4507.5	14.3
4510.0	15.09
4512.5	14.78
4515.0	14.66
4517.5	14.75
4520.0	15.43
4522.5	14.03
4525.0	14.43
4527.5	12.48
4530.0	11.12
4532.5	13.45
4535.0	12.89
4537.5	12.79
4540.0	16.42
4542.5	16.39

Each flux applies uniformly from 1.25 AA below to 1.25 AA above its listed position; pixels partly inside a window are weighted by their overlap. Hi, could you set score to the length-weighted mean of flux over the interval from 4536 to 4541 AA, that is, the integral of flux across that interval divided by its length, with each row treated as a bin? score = 14.4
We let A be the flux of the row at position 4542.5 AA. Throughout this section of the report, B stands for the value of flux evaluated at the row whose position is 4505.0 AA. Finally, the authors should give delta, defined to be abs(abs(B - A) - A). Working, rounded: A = 16.39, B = 17.47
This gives 15.3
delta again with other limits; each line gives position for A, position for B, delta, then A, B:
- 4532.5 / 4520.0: 11.5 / 13.45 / 15.43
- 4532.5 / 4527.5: 12.5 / 13.45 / 12.48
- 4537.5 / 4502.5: 10.3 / 12.79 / 15.31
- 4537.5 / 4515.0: 10.9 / 12.79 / 14.66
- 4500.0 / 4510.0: 14.6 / 14.85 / 15.09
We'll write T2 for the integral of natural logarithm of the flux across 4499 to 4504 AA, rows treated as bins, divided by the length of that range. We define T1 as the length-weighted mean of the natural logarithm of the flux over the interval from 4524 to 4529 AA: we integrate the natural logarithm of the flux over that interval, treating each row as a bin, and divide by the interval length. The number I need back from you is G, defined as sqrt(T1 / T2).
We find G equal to 0.97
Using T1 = 2.58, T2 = 2.72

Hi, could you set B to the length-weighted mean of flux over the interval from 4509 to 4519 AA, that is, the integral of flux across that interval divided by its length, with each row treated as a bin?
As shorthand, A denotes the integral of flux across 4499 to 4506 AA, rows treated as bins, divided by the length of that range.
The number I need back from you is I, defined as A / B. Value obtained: 1.07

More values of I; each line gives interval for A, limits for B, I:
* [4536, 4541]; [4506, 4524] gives 0.98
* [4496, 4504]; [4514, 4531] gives 1.05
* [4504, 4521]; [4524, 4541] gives 1.14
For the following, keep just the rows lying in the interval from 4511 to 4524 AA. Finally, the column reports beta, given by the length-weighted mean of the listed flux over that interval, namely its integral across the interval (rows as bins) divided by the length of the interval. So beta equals 14.7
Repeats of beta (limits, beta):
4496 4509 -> 15.0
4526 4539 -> 12.7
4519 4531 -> 13.5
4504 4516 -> 15.2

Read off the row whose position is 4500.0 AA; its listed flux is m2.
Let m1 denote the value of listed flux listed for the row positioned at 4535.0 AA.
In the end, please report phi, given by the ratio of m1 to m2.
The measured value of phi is 0.87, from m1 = 12.89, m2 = 14.85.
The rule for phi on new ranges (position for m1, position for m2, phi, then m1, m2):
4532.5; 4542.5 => 0.82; 13.45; 16.39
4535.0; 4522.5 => 0.92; 12.89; 14.03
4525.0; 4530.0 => 1.30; 14.43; 11.12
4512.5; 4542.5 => 0.90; 14.78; 16.39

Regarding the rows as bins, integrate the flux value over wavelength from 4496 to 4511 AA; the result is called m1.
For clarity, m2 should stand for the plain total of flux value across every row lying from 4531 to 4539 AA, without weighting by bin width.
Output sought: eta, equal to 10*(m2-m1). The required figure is -1862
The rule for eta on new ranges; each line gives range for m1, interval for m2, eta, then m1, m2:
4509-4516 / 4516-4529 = -328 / 104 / 71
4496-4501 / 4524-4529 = -430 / 70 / 27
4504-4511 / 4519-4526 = -651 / 109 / 44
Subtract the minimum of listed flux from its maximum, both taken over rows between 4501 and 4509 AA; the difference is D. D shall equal 3.2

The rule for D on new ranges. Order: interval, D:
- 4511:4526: 1.4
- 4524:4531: 3.3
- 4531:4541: 3.6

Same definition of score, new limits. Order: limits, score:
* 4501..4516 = 15.3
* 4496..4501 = 14.0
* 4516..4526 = 14.7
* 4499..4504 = 15.2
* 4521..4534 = 13.1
